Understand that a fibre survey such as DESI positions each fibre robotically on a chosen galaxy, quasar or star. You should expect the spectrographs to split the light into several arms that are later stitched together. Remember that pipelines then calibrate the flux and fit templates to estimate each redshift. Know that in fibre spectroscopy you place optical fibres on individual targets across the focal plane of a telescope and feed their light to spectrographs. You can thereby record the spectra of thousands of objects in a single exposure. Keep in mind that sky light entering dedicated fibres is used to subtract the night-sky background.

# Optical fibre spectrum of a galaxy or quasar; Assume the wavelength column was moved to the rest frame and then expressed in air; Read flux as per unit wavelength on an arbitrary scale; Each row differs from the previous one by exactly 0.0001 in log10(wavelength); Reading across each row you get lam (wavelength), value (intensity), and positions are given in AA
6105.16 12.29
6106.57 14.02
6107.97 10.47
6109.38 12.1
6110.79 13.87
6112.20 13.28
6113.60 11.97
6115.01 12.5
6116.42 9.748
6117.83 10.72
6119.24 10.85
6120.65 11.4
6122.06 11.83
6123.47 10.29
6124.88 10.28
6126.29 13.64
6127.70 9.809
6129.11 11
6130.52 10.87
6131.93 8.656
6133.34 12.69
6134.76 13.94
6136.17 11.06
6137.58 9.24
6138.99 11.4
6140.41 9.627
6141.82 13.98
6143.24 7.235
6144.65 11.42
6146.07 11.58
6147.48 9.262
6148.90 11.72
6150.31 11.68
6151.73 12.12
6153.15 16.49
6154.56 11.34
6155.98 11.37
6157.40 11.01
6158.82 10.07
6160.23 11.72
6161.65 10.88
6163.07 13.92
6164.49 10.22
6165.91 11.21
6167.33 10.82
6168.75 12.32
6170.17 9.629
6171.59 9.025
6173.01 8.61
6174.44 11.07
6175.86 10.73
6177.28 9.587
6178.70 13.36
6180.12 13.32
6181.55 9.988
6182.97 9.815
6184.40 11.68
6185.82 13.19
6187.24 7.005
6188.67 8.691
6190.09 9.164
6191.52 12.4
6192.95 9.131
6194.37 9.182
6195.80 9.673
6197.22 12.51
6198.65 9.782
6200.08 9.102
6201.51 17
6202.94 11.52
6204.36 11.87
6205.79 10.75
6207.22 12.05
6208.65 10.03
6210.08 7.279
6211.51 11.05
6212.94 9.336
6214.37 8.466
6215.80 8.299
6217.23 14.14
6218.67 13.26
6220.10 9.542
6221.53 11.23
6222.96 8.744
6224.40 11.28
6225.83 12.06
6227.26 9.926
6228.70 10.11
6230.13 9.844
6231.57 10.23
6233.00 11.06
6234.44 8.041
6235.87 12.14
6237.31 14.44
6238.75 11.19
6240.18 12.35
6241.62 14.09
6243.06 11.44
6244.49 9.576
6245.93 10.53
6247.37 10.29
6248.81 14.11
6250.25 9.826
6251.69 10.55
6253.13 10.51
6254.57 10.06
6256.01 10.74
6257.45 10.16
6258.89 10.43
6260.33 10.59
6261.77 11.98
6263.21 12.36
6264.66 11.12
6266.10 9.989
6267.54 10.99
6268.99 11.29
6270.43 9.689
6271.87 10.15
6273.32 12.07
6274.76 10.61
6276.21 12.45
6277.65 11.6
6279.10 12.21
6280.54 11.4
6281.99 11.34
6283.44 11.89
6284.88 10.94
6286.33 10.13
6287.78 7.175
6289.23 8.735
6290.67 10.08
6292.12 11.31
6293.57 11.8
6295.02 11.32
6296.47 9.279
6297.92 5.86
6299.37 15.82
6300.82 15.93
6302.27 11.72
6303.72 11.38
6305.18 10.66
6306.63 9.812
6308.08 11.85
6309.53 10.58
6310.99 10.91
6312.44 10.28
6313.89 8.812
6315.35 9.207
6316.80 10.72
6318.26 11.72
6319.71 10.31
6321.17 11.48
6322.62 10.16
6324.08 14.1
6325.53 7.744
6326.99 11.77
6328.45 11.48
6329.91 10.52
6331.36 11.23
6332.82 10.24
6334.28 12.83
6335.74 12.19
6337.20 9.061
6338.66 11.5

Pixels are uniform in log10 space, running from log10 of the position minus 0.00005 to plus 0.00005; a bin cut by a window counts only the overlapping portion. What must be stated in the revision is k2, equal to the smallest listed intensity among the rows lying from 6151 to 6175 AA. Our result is 8.61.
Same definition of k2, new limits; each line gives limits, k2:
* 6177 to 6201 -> 7.005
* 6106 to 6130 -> 9.748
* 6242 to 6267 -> 9.576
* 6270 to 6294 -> 7.175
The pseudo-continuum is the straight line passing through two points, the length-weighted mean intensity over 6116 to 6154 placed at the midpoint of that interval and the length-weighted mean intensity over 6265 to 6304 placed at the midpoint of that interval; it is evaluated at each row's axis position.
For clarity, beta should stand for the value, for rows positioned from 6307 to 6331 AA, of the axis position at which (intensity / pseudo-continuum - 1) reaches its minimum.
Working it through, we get 6325.53 AA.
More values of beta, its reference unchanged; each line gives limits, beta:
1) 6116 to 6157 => 6143.24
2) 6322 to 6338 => 6325.53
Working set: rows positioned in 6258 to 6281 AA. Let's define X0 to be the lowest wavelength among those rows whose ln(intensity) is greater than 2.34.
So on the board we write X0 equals 6258.89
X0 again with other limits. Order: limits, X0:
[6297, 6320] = 6299.37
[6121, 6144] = 6122.06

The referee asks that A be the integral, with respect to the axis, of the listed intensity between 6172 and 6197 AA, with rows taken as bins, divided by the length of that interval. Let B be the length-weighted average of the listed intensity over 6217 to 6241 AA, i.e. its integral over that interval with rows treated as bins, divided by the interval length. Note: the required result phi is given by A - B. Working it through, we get -0.69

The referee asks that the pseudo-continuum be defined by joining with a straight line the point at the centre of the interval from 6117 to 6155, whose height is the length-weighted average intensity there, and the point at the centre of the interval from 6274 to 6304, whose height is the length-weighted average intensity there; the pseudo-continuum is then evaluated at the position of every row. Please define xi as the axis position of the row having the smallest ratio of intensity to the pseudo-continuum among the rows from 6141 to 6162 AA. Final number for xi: 6143.24 AA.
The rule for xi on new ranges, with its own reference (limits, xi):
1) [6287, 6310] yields 6297.92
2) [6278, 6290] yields 6287.78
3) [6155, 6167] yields 6158.82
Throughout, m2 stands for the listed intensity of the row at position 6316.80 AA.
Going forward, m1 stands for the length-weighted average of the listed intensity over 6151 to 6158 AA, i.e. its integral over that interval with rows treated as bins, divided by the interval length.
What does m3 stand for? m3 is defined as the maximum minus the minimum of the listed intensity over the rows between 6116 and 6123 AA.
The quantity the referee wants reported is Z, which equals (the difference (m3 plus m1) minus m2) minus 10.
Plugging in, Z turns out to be -6.2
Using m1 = 12.48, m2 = 10.72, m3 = 2.08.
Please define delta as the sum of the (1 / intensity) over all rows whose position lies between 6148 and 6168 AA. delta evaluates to 1.21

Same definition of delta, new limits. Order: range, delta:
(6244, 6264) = 1.30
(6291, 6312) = 1.31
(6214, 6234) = 1.35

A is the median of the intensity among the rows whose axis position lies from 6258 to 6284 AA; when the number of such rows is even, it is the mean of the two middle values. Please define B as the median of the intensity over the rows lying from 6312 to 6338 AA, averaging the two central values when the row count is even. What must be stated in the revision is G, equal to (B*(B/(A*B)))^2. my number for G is 0.88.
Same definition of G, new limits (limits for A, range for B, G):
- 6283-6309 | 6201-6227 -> 1.00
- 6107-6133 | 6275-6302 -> 1.07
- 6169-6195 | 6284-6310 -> 1.23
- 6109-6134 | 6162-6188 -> 0.93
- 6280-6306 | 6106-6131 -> 0.98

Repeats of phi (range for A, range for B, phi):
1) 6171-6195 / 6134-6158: -1.08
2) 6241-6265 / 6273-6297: 0.23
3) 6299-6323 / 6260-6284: -0.08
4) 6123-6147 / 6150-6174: -0.33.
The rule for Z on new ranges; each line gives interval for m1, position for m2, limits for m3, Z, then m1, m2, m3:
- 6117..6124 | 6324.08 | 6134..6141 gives -8.4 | 11.01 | 14.1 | 4.70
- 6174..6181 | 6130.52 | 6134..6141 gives -4.6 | 11.60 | 10.87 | 4.70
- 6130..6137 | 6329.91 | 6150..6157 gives -3.9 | 11.42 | 10.52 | 5.15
